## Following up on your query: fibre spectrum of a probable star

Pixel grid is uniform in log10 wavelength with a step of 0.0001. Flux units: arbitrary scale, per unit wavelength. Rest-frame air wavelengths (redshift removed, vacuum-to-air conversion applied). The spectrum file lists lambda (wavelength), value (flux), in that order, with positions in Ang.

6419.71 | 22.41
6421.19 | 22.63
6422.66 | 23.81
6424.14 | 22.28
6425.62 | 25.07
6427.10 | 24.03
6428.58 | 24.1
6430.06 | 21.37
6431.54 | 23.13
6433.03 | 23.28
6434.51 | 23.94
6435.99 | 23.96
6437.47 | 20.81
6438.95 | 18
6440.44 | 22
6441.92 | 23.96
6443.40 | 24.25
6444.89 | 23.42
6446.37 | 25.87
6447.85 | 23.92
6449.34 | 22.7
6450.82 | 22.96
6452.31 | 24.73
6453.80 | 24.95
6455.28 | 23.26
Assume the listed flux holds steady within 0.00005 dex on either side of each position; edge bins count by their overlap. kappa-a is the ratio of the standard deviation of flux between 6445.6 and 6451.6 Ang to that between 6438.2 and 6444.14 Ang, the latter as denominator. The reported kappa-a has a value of 0.5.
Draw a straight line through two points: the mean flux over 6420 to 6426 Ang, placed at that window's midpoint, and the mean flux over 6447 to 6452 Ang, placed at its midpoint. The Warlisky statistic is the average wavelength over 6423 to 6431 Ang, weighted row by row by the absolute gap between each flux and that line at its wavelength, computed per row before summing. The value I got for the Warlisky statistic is 6427.3 Ang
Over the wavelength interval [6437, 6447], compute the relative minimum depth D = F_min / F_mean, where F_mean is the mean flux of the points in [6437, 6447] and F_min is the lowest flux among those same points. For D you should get 0.80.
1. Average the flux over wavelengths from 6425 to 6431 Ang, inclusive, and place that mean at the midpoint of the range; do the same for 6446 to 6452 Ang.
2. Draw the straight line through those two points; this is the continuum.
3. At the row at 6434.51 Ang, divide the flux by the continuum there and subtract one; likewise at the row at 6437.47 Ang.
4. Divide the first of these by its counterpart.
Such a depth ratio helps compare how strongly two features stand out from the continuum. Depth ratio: -0.1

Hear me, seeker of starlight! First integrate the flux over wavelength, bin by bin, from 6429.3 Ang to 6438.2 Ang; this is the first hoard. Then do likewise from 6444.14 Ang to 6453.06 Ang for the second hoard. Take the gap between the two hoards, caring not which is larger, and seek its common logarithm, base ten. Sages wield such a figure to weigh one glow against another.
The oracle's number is 1.04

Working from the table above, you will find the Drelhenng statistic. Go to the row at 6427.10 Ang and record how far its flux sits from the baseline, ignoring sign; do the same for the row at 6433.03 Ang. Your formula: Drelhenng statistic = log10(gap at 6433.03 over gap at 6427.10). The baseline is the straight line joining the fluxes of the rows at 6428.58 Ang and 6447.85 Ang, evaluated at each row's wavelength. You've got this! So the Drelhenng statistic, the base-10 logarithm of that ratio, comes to 1.0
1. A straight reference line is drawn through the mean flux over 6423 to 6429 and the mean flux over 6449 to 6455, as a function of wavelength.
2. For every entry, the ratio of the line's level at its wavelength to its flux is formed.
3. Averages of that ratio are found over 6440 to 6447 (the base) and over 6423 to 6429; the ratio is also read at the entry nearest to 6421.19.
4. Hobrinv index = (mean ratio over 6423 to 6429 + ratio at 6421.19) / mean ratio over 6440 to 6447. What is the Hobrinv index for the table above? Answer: 2.06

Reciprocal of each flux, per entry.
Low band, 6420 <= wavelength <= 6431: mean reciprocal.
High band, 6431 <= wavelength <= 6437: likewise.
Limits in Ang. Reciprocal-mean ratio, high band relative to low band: 0.99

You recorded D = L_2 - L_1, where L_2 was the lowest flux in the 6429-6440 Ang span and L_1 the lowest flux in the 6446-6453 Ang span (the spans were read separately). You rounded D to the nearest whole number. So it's -5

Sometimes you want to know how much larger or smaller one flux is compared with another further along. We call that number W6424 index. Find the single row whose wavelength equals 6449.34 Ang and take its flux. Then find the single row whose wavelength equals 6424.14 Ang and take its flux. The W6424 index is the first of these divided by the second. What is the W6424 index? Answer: 1.02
